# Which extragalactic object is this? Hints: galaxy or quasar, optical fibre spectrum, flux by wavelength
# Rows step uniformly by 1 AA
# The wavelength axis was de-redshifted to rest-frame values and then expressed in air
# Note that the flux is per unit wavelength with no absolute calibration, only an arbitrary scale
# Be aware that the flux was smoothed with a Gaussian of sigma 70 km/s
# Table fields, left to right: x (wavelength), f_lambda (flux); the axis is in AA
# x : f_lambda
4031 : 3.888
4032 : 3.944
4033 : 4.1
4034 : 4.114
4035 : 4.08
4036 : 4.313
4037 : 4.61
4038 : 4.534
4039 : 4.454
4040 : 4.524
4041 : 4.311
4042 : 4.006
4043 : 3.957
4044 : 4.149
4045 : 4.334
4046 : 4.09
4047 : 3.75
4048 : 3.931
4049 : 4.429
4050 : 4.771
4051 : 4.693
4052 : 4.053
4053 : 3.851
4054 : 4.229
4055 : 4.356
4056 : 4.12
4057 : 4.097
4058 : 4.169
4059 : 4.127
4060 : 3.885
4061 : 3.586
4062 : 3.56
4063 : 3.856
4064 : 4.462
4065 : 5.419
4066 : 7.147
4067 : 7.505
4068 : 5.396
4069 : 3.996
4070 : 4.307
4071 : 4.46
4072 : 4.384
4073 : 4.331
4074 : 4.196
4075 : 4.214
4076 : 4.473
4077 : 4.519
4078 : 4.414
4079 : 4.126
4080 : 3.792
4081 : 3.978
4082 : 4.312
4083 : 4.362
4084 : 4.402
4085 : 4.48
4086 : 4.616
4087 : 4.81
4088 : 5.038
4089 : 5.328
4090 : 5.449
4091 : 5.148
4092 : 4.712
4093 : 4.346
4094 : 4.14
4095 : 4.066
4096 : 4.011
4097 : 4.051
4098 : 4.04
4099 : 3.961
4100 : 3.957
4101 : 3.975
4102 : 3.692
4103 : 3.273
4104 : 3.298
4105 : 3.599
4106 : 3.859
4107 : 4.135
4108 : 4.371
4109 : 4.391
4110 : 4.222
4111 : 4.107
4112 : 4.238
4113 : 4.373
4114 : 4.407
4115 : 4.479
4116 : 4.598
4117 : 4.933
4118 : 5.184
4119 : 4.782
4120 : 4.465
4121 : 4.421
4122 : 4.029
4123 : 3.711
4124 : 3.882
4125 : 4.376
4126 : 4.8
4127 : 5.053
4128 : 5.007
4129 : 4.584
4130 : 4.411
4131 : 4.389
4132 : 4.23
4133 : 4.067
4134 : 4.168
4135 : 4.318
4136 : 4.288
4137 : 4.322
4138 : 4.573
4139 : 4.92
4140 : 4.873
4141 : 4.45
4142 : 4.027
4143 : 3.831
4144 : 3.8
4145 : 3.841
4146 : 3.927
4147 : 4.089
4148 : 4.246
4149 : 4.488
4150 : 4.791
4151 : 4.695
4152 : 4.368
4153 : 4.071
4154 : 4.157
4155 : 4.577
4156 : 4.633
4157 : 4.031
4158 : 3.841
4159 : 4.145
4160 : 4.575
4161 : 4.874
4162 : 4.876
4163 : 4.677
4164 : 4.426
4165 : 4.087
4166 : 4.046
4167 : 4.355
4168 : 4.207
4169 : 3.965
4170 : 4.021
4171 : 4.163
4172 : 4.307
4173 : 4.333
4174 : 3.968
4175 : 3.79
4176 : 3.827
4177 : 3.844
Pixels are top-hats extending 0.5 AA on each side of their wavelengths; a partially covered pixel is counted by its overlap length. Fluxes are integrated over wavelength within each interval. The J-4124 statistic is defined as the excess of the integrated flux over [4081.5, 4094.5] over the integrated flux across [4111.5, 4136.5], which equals -50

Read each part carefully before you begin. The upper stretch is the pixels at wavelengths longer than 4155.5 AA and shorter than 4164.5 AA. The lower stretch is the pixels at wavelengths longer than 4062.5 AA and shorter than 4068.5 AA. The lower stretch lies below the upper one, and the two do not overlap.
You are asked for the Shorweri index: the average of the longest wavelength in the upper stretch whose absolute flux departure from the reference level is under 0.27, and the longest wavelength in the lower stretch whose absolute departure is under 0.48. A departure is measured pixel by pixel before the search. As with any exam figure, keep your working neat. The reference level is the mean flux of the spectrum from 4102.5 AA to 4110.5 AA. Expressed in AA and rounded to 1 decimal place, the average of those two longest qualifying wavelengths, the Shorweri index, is 4111.0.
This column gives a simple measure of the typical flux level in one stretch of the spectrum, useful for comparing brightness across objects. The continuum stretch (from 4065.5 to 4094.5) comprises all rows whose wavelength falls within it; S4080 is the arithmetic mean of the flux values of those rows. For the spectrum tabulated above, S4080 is 4.70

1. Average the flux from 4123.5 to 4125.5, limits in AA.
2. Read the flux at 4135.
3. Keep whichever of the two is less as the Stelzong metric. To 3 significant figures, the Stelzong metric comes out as 4.13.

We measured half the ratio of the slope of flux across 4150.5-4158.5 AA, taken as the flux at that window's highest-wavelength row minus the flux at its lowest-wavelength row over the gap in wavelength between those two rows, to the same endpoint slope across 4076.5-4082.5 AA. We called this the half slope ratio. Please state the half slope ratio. 1.5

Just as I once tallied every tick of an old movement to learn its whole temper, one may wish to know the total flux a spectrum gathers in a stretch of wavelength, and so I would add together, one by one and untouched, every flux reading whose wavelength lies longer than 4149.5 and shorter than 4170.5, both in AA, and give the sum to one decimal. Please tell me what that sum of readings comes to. 91.4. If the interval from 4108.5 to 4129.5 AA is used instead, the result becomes 94.0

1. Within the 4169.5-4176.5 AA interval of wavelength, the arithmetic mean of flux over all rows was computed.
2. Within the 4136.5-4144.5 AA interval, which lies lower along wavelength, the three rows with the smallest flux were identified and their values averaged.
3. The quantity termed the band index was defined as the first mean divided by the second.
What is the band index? 1.04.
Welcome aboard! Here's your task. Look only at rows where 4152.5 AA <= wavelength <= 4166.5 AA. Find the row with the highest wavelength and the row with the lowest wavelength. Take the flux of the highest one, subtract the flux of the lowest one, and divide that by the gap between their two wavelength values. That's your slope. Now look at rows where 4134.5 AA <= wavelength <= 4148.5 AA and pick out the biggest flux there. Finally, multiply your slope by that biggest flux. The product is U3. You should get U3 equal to 0.0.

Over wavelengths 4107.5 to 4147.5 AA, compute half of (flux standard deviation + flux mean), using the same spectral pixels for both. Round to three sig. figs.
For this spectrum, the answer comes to 2.37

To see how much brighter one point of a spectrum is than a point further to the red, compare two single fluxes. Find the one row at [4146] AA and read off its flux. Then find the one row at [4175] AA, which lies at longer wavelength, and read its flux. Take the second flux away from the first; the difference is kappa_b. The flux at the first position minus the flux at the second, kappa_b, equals 0.14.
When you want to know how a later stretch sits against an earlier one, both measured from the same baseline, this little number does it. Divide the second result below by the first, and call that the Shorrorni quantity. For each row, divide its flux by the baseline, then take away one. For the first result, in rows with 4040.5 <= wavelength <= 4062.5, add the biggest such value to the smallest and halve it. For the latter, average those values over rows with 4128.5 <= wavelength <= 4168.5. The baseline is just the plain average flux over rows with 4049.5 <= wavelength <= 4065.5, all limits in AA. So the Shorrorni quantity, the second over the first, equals -3.5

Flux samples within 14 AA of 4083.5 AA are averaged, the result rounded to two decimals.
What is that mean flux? 4.45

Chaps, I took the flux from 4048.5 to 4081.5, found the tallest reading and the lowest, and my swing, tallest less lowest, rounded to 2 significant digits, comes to 3.9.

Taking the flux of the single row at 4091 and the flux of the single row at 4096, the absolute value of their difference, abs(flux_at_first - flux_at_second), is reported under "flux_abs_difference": 1.1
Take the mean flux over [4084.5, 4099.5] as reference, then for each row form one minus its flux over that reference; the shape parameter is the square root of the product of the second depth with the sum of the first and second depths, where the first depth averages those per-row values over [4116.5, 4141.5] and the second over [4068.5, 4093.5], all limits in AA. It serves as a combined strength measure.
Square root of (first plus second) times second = 0.018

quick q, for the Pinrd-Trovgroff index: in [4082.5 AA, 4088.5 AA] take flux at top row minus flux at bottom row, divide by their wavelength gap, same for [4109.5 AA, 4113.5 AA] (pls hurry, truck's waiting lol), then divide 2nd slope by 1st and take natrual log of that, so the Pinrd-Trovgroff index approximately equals -1.0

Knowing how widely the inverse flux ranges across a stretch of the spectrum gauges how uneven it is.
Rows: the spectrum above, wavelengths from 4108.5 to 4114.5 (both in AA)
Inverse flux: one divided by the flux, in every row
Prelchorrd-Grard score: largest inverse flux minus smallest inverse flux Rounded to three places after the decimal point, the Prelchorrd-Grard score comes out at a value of 0.017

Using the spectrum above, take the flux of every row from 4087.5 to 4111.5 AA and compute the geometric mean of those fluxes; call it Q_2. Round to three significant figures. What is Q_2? 4.18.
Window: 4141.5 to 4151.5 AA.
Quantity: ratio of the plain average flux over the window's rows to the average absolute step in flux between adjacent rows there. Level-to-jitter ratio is 29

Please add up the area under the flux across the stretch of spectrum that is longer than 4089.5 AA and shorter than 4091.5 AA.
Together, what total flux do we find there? 10.6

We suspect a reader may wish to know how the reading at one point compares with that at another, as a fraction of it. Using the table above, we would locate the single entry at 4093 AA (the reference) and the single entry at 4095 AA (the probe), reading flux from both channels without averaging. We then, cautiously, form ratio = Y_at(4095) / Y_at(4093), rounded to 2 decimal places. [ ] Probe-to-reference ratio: 0.94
